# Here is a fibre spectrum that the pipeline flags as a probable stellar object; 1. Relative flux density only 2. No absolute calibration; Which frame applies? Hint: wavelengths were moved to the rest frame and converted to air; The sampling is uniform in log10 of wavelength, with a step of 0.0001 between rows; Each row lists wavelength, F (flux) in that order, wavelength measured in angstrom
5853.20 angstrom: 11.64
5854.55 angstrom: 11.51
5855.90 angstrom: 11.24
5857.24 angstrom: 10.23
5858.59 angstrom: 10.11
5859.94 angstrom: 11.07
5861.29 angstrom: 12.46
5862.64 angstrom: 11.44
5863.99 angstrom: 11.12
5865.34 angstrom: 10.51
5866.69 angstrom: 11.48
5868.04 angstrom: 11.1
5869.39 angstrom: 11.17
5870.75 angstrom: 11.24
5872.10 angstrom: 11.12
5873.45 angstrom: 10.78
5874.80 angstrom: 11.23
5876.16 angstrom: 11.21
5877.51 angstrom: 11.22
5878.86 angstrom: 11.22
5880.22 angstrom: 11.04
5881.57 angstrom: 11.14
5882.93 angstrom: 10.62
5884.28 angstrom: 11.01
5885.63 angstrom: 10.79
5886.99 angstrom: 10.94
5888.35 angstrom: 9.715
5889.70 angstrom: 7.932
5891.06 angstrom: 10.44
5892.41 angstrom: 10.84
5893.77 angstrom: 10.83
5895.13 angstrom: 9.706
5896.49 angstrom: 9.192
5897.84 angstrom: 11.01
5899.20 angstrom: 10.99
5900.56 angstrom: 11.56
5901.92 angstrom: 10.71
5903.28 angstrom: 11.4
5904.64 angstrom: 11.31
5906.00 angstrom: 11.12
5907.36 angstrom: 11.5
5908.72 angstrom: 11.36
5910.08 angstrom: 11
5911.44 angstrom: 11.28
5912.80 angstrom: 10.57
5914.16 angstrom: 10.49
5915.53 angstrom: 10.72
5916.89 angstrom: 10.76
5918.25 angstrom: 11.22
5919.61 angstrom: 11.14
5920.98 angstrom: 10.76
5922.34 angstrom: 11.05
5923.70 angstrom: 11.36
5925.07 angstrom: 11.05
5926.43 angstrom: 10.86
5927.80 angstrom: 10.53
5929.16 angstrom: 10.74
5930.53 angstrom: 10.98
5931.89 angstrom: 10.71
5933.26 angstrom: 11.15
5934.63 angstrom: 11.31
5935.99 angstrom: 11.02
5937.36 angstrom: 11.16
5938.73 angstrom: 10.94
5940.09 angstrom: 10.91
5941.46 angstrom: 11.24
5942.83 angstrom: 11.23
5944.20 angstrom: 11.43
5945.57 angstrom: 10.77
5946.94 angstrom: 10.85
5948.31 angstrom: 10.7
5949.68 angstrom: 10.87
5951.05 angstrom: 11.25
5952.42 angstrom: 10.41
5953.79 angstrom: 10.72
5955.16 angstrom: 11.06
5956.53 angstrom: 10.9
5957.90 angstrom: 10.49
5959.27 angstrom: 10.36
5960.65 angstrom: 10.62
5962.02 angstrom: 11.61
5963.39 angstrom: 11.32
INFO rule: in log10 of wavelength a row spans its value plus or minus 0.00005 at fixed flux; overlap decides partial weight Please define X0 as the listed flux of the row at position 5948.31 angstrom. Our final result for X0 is 10.7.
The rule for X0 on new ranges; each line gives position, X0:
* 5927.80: 10.53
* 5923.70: 11.36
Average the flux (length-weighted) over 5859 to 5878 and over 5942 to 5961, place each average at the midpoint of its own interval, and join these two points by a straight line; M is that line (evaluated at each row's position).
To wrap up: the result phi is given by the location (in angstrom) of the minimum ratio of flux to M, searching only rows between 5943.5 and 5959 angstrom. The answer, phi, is 5952.42 angstrom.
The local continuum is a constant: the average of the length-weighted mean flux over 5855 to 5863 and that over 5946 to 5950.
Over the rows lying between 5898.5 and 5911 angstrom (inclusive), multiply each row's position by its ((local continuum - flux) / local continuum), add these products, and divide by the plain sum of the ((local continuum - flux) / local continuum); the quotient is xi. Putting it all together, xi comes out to 5905.1 angstrom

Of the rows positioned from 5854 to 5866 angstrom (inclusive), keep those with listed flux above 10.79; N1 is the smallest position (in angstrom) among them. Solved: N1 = 5854.55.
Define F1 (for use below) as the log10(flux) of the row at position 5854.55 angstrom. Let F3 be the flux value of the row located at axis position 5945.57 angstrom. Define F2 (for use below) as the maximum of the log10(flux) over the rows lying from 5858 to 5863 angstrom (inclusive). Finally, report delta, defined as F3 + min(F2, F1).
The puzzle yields 11.8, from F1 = 1.06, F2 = 1.10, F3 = 10.77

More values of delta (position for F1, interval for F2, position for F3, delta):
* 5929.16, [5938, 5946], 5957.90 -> 11.5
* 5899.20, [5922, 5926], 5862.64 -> 12.5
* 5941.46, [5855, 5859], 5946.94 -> 11.9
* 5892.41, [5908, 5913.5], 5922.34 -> 12.1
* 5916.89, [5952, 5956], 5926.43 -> 11.9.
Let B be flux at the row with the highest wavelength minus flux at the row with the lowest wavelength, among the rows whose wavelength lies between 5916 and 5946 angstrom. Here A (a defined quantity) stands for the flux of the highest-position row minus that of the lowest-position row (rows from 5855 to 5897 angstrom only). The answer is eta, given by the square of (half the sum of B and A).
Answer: 1.0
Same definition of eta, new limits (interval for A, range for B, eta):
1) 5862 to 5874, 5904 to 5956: 0.2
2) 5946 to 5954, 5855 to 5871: 0.0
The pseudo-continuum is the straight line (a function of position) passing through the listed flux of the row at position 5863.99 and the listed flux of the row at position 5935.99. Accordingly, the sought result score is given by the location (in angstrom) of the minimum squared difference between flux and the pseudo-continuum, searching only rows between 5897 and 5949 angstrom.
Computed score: 5935.99 angstrom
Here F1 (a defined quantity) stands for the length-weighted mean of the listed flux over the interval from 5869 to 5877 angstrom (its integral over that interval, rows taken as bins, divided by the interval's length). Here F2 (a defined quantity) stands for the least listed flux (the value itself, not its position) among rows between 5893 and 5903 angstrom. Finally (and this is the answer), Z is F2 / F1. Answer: 0.83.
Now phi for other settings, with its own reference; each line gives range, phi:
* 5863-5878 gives 5865.34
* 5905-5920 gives 5914.16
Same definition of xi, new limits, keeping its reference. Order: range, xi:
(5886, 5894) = 5889.7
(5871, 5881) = 5876.9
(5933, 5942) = 5936.6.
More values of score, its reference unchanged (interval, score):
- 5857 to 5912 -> 5863.99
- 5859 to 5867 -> 5863.99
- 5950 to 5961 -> 5955.16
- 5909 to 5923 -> 5922.34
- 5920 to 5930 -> 5922.34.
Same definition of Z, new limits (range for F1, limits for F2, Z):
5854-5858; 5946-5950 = 0.98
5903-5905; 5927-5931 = 0.93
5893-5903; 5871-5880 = 1.02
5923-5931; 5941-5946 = 0.99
